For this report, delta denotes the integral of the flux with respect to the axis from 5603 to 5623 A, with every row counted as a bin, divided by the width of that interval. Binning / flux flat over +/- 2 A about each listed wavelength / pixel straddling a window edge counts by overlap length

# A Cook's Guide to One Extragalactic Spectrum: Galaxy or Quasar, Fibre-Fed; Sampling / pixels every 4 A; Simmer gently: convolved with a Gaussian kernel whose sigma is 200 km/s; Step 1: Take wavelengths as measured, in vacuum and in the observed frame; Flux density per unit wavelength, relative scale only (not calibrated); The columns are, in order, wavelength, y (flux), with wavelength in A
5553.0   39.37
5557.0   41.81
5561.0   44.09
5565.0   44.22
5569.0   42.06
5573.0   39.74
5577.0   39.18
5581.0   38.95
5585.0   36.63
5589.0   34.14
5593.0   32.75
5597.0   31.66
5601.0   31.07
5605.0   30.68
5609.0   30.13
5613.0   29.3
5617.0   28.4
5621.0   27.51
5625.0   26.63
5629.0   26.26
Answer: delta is 29.2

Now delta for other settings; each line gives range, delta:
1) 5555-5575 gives 42.4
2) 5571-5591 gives 37.7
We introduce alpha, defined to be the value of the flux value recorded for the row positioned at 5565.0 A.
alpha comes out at 44.22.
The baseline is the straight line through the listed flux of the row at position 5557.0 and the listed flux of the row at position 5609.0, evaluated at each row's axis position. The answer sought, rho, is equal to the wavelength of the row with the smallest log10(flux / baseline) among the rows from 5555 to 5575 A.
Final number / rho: 5557.0 A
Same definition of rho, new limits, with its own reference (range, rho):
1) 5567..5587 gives 5585.0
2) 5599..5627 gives 5601.0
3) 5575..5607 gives 5597.0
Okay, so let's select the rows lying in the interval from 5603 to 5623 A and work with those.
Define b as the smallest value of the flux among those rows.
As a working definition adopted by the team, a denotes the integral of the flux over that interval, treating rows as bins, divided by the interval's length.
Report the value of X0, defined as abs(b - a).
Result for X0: 1.7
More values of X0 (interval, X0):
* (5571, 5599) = 4.5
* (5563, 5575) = 2.3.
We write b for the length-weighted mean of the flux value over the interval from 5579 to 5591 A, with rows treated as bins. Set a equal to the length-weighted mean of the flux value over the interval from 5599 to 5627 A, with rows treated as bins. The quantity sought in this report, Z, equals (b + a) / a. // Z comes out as 2.3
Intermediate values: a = 29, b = 37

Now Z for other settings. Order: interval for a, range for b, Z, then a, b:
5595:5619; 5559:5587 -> 2.3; 30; 41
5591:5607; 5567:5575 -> 2.3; 32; 41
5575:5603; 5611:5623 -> 1.8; 35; 28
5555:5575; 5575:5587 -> 1.9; 42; 38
